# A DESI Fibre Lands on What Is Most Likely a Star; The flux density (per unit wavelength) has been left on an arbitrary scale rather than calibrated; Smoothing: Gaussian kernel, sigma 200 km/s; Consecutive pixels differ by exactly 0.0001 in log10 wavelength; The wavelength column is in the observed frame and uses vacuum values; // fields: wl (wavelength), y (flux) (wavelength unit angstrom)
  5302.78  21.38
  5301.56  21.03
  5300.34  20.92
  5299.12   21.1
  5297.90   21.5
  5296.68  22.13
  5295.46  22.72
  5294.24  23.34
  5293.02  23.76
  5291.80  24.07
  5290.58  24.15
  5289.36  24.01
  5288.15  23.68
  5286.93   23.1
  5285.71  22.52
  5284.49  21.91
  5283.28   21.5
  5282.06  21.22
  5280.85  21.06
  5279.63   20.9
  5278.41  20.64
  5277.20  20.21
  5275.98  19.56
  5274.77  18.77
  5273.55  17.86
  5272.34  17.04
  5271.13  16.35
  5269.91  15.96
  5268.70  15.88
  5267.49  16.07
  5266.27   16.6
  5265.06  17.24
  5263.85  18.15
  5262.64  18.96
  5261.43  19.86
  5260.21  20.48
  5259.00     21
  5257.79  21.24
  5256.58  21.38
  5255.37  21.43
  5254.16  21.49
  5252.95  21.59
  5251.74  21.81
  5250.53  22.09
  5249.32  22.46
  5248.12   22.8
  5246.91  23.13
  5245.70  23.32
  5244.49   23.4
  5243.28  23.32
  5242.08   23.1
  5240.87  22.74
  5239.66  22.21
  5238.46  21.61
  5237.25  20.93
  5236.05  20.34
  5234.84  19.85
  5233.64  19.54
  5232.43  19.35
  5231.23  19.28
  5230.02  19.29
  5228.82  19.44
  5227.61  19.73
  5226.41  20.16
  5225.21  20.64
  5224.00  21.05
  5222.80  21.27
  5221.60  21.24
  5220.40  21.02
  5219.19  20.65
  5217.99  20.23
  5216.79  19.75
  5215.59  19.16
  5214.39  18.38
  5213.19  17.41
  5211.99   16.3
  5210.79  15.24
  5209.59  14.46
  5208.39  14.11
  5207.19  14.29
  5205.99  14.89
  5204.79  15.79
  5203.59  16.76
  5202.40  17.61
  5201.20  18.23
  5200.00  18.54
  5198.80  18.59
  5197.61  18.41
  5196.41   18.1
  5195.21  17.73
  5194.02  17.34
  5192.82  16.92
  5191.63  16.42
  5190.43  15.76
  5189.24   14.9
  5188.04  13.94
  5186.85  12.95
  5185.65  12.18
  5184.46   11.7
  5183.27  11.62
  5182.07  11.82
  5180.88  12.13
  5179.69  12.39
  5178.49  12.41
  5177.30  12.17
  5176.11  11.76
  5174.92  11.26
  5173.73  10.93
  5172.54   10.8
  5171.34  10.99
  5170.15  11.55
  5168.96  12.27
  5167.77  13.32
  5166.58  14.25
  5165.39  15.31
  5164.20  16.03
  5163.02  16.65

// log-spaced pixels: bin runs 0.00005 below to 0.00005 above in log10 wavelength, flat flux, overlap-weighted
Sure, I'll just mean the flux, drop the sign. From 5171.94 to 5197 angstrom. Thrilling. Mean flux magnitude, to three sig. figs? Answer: 13.6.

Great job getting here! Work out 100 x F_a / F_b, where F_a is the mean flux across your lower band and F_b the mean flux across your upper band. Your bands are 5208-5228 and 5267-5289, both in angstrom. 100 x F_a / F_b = 96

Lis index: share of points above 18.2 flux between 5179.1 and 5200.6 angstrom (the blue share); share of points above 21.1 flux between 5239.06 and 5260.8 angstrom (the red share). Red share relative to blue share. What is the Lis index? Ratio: 5.3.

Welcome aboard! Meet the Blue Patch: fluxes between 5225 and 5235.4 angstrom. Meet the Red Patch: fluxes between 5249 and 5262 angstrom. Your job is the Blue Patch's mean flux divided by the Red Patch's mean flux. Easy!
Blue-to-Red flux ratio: 0.92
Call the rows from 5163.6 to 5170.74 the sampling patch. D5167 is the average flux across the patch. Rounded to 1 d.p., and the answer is 13.8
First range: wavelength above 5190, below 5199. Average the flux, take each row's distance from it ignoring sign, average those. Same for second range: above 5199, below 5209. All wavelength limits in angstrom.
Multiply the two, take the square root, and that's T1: 1.1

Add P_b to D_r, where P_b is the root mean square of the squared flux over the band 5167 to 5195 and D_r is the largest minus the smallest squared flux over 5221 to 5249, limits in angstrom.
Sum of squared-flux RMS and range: 355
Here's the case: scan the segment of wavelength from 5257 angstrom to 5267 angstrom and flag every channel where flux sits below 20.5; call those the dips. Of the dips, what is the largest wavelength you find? 5266.27 angstrom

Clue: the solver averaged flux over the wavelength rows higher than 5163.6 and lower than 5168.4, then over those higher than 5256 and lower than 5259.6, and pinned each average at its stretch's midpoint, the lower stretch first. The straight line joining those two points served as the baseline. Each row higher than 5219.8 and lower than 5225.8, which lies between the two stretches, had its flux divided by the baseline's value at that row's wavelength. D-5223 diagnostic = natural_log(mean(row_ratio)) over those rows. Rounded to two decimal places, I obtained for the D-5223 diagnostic 0.12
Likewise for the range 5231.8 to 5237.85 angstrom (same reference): 0.02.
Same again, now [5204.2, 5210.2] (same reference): -0.18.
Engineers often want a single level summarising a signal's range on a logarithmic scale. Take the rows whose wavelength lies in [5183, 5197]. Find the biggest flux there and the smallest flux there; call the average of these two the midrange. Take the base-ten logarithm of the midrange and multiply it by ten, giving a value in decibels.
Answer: 11.7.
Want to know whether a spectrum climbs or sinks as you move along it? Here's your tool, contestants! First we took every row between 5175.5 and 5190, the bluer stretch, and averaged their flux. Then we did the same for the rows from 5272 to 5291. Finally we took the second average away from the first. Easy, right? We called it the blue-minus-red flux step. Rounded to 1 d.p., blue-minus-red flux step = -8.6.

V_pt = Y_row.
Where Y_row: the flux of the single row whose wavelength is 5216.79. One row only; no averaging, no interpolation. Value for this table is 19.75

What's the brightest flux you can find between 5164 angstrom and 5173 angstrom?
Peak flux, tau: 16.03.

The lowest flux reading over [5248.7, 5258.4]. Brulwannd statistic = 21.24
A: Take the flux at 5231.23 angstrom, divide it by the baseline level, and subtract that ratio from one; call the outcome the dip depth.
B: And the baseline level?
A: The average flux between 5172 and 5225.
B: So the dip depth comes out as -0.21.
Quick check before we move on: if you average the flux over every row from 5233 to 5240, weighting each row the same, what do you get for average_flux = 20.7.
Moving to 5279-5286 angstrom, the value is 21.5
